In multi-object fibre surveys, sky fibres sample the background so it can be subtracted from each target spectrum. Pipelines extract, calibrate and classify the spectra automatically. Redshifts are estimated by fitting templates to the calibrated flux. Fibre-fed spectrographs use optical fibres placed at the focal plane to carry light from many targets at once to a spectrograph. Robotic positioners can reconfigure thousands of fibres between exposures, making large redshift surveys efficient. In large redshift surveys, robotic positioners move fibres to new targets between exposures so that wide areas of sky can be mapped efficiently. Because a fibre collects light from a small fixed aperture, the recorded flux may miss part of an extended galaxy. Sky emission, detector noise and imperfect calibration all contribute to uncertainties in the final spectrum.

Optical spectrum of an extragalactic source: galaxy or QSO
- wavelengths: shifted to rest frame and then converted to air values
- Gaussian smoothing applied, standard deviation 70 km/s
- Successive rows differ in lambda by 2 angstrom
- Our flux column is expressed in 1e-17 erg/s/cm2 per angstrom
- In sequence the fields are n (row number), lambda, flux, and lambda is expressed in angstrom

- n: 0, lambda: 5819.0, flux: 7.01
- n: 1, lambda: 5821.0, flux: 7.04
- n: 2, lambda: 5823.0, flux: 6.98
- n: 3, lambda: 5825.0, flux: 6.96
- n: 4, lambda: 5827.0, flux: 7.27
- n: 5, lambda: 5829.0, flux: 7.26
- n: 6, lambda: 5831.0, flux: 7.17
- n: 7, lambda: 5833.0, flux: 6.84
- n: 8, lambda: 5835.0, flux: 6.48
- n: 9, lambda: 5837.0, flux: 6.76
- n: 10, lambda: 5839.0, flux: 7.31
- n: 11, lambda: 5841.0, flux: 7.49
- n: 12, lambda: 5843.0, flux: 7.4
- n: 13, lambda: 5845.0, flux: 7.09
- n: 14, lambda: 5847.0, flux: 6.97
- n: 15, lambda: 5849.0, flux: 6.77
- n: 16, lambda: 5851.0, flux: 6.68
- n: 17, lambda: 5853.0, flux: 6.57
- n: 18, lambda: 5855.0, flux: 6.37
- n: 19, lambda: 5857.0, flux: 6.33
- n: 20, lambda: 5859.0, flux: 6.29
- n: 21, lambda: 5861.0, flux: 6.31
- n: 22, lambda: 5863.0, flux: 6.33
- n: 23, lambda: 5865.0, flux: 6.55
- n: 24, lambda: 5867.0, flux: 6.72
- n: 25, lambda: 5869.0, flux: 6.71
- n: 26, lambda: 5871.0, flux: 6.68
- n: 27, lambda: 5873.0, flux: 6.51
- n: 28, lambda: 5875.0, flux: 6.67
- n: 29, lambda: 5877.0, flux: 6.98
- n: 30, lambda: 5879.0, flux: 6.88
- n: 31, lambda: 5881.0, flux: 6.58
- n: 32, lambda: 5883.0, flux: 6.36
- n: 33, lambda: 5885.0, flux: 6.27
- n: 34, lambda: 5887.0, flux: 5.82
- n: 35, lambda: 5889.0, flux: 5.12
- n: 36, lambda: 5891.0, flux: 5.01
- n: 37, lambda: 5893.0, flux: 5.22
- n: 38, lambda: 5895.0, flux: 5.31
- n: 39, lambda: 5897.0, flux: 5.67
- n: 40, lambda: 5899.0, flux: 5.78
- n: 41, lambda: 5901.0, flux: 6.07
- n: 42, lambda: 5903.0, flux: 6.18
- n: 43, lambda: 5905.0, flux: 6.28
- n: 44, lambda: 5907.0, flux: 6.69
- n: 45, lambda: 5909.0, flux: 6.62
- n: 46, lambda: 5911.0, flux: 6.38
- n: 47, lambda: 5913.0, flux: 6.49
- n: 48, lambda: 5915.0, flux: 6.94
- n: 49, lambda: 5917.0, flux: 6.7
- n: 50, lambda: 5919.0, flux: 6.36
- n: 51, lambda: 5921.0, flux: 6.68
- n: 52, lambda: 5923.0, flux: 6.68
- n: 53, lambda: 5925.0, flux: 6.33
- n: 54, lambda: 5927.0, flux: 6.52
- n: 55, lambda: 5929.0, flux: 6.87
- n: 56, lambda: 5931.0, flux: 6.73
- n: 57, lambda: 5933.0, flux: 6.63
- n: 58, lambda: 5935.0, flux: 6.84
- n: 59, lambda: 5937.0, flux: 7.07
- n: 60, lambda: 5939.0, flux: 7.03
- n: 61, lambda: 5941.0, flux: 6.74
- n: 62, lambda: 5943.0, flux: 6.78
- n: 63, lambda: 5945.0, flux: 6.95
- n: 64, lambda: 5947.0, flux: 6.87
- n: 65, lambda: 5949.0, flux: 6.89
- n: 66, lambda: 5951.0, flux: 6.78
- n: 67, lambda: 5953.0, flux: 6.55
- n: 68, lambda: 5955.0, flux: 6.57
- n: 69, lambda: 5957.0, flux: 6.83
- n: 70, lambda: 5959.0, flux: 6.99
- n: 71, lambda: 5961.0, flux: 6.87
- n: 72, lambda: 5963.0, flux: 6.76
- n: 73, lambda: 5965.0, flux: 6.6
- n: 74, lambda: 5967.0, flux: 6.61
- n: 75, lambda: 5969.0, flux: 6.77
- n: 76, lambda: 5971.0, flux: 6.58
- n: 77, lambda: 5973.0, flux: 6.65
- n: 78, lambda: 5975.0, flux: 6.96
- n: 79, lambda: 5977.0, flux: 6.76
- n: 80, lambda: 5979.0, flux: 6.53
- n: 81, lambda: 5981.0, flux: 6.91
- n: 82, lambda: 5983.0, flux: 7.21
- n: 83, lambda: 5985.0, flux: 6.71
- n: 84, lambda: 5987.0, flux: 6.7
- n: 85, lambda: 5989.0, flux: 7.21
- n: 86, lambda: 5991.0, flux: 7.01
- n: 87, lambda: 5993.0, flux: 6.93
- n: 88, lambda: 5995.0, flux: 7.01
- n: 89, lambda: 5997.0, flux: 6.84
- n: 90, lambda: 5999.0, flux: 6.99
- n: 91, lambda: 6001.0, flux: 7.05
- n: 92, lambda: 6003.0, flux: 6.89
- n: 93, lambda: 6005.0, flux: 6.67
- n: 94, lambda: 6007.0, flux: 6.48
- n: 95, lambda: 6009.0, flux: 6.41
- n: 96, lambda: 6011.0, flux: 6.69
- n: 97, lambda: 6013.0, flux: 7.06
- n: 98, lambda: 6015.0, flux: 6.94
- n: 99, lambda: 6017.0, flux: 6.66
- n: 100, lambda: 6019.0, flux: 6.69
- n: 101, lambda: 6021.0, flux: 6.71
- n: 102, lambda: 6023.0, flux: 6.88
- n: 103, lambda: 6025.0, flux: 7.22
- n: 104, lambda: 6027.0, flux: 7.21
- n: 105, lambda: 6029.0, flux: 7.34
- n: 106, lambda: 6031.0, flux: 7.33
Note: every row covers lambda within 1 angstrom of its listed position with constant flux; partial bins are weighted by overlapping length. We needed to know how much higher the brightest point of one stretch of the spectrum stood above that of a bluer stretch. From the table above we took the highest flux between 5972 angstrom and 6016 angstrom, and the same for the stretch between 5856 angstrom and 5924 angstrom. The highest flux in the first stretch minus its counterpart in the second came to 0.23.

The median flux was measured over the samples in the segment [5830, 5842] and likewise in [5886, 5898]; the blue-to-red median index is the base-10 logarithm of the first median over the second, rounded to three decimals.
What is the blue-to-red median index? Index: 0.124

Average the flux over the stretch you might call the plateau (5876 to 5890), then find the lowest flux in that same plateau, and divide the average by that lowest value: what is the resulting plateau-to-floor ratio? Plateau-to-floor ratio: 1.23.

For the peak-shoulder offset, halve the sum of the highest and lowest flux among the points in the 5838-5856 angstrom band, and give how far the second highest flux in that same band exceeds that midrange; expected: 0.47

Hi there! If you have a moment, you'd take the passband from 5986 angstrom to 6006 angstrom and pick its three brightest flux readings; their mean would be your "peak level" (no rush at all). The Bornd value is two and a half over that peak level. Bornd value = 0.353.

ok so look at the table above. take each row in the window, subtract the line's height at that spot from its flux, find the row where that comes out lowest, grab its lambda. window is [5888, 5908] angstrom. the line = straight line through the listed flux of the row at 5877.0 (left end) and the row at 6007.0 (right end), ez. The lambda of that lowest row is 5891.0 angstrom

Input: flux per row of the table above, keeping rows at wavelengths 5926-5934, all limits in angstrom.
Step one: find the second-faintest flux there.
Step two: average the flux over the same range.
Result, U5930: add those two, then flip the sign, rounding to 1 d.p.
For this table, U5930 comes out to -13.3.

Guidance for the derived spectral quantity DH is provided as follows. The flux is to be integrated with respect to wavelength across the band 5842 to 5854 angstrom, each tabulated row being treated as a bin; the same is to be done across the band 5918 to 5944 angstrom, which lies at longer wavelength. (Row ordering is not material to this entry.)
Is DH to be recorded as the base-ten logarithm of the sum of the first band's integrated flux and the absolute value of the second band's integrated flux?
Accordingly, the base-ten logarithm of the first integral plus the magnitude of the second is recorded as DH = 2.41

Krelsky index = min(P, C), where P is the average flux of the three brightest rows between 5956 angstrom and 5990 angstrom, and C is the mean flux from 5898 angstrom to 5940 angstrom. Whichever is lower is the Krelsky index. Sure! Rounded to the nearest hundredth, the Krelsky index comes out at 6.57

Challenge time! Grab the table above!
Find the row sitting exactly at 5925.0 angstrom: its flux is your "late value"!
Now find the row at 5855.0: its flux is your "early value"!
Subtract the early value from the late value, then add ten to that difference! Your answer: 10.0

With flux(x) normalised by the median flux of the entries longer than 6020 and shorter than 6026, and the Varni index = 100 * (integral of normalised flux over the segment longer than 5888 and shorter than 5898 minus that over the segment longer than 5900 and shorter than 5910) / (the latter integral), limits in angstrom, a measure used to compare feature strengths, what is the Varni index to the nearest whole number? -17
